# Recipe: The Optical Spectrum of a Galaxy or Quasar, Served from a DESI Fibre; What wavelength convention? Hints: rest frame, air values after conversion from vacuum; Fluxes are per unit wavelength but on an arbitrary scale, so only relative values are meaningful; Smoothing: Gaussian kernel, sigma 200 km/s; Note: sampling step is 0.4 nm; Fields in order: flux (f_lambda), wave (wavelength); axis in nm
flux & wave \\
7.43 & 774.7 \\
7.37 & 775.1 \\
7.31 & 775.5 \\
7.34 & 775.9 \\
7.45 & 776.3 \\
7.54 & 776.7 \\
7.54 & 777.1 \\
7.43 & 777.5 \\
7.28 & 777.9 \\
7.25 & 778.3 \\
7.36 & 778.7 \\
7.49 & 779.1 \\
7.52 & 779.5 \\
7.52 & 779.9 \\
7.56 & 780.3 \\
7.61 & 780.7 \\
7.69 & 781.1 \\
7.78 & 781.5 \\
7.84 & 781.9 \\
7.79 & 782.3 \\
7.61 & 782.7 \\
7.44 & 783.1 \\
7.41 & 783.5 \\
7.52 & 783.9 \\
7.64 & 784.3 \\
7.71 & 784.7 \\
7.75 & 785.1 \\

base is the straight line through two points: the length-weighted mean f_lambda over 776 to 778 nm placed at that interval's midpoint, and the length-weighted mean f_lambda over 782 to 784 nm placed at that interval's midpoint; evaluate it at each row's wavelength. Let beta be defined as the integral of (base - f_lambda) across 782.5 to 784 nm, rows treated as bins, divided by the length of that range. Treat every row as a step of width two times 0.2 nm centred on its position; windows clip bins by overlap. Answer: 0.08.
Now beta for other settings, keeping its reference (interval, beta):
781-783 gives -0.18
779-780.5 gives -0.02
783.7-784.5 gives 0.01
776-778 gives 0.00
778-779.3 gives 0.12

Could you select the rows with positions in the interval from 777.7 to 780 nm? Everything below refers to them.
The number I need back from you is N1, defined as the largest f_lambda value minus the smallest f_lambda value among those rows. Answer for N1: 0.27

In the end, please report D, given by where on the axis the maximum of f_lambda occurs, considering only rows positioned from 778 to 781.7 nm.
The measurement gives 781.5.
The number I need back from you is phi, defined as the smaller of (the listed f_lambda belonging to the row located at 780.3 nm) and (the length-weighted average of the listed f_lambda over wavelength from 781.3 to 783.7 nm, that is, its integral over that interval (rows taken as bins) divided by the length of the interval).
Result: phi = 7.56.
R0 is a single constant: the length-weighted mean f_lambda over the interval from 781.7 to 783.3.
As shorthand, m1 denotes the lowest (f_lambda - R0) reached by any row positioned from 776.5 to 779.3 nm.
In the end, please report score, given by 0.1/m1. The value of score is -0.24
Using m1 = -0.42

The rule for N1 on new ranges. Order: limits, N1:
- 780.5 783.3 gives 0.40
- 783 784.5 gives 0.23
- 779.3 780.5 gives 0.04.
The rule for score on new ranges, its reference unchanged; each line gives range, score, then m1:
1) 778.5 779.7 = -0.32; -0.31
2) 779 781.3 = -0.56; -0.18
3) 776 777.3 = -0.45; -0.22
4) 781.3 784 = -0.38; -0.26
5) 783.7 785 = -0.67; -0.15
